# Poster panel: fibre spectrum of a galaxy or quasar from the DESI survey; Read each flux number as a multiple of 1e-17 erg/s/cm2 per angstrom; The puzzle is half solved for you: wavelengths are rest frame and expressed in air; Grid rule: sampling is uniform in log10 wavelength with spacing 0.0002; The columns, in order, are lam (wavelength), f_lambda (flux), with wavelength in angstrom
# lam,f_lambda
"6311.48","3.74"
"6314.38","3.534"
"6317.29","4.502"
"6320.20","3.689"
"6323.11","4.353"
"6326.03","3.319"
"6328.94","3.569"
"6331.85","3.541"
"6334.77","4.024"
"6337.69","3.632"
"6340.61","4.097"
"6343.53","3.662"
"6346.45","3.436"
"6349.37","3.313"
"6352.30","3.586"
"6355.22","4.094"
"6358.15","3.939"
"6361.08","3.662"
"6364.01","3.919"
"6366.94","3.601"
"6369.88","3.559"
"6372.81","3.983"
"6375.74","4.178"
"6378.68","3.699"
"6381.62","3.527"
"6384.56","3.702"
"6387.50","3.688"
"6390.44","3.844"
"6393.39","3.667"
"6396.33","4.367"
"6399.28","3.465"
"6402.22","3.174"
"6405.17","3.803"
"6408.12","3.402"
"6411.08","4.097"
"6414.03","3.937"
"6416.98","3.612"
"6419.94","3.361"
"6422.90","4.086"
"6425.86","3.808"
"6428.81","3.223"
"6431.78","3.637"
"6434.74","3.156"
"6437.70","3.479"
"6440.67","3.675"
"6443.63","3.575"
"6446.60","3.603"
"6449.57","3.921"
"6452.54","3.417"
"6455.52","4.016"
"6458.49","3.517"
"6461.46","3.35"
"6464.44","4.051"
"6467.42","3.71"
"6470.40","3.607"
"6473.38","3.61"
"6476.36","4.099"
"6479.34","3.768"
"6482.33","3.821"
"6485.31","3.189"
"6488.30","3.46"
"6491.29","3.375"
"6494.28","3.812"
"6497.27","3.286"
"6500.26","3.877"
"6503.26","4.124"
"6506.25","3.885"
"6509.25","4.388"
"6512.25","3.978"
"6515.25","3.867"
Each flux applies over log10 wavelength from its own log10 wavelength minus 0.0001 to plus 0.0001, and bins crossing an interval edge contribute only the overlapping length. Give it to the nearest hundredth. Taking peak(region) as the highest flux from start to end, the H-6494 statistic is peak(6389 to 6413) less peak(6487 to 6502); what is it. 0.49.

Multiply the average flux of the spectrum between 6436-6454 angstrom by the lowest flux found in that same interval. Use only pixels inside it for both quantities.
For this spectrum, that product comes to 12.3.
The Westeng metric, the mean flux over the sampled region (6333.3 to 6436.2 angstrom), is 3.71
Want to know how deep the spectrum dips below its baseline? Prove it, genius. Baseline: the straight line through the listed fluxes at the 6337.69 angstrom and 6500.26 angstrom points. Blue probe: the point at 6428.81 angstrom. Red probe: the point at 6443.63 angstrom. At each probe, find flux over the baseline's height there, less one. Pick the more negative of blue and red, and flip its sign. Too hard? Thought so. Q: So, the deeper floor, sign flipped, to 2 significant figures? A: 0.14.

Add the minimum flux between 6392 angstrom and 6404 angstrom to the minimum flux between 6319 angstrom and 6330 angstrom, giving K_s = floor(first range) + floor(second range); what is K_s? 6.49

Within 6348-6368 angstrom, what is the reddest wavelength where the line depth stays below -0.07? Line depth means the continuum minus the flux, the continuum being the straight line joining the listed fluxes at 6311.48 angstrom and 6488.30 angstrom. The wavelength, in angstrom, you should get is 6364.01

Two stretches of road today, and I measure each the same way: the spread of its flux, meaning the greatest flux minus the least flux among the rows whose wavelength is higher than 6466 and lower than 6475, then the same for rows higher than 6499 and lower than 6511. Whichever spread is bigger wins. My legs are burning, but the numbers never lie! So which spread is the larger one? 0.51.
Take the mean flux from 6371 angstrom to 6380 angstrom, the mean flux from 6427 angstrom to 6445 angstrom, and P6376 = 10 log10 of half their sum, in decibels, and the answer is 5.69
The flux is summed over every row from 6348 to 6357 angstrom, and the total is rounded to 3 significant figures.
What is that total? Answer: 11.0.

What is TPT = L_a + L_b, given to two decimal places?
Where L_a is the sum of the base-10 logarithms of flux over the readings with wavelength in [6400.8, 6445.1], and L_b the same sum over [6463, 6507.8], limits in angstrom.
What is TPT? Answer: 16.85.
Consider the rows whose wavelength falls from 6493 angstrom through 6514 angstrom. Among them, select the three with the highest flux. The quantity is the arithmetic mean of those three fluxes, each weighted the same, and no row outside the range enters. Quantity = 4.16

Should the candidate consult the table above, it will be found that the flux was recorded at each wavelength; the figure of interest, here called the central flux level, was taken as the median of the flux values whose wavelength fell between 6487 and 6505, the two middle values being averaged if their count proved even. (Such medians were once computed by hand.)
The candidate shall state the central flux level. 3.64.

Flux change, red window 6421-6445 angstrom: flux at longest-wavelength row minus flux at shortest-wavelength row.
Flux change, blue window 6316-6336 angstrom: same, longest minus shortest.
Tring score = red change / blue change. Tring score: 1.1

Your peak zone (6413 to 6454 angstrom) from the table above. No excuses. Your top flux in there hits 4.086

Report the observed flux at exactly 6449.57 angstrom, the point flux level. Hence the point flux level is 3.921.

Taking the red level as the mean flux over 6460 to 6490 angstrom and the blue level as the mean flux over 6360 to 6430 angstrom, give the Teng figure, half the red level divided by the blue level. 0.492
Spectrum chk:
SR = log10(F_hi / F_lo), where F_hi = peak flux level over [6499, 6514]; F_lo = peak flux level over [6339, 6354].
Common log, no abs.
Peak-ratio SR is 0.030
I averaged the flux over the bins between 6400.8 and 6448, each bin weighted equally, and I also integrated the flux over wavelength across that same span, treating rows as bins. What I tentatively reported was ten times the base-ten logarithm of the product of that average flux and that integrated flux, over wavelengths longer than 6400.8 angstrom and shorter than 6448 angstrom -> 27.9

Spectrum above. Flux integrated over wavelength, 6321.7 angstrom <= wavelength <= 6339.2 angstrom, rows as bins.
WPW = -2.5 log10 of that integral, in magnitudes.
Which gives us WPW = -4.54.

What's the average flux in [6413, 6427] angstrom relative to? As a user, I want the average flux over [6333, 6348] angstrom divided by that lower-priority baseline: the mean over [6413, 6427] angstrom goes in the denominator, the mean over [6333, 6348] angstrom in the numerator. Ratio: 1.00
